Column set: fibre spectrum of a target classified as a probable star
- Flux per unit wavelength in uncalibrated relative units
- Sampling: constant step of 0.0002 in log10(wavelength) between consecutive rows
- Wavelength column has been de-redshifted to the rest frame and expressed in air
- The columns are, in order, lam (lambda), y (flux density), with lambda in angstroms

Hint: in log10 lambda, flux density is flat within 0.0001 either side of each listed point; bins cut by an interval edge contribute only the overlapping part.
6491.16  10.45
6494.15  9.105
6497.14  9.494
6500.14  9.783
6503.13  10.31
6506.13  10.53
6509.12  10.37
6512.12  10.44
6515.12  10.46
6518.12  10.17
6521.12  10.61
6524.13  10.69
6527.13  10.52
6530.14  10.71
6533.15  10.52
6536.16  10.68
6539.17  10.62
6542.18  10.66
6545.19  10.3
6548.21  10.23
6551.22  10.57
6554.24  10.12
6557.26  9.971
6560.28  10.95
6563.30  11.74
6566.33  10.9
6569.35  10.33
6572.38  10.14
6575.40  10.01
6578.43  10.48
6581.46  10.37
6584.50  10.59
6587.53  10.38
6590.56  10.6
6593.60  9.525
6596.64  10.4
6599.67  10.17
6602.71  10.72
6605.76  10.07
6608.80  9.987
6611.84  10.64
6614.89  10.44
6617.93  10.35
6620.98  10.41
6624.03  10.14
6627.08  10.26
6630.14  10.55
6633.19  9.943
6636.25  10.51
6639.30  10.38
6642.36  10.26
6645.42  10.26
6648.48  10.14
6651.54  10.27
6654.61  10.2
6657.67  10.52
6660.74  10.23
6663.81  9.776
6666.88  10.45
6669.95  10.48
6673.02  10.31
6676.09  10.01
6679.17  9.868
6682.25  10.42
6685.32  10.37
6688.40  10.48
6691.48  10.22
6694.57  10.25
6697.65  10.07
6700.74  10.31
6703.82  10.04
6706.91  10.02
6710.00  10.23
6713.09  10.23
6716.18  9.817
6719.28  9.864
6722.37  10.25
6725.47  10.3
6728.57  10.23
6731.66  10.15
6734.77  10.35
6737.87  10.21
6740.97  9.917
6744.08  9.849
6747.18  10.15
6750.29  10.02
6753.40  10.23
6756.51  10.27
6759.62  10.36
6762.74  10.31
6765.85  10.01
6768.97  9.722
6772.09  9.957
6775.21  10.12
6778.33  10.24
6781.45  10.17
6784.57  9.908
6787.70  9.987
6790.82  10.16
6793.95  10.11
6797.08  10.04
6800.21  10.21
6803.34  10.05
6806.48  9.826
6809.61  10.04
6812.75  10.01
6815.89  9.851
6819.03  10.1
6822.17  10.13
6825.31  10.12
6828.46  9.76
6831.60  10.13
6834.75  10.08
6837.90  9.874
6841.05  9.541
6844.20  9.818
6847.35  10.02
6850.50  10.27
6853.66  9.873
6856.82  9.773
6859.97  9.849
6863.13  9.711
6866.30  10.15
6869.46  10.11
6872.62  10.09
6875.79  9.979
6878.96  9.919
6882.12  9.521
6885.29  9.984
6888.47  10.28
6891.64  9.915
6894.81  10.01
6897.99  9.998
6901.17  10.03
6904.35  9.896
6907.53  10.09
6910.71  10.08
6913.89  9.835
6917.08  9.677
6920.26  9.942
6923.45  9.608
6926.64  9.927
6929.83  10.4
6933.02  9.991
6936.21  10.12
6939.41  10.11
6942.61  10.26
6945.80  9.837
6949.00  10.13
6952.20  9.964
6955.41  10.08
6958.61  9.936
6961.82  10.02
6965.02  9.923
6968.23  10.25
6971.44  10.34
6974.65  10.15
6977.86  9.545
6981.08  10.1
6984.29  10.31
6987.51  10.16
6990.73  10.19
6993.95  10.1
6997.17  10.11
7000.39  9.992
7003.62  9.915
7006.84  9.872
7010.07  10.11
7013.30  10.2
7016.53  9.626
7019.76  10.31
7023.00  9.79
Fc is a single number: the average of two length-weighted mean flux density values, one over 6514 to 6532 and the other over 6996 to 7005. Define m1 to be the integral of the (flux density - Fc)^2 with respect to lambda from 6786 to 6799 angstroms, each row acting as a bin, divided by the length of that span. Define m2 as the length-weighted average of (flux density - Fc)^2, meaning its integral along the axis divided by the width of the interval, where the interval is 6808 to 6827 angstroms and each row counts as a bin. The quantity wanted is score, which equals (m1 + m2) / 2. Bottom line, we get 0.050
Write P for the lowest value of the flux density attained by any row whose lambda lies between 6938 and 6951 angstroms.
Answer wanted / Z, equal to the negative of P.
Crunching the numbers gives -9.8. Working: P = 9.837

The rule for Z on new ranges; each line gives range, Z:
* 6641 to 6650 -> -10.1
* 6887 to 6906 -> -9.9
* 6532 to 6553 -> -10.2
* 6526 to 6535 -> -10.5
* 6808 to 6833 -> -9.8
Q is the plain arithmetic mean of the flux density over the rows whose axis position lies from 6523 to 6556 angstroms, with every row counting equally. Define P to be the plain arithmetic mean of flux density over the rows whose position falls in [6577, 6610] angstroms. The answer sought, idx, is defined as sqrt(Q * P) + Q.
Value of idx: 20.9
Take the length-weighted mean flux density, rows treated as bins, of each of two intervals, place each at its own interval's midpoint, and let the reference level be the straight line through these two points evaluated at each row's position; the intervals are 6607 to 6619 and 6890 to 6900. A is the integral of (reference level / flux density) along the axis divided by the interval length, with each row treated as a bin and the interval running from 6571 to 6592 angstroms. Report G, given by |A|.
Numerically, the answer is 1.00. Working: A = 1.00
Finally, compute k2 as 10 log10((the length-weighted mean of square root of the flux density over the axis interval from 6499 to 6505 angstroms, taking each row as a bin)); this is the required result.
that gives 5.02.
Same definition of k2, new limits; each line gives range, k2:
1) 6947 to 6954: 5.00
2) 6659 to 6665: 5.00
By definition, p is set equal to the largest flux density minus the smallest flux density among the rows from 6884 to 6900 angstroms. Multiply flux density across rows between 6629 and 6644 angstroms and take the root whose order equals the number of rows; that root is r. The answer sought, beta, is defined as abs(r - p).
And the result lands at 9.96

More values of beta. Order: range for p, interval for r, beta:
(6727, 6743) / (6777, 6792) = 9.66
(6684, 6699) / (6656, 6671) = 9.88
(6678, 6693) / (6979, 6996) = 9.56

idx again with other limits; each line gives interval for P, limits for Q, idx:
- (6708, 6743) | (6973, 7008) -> 20.1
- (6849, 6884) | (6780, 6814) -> 20.0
